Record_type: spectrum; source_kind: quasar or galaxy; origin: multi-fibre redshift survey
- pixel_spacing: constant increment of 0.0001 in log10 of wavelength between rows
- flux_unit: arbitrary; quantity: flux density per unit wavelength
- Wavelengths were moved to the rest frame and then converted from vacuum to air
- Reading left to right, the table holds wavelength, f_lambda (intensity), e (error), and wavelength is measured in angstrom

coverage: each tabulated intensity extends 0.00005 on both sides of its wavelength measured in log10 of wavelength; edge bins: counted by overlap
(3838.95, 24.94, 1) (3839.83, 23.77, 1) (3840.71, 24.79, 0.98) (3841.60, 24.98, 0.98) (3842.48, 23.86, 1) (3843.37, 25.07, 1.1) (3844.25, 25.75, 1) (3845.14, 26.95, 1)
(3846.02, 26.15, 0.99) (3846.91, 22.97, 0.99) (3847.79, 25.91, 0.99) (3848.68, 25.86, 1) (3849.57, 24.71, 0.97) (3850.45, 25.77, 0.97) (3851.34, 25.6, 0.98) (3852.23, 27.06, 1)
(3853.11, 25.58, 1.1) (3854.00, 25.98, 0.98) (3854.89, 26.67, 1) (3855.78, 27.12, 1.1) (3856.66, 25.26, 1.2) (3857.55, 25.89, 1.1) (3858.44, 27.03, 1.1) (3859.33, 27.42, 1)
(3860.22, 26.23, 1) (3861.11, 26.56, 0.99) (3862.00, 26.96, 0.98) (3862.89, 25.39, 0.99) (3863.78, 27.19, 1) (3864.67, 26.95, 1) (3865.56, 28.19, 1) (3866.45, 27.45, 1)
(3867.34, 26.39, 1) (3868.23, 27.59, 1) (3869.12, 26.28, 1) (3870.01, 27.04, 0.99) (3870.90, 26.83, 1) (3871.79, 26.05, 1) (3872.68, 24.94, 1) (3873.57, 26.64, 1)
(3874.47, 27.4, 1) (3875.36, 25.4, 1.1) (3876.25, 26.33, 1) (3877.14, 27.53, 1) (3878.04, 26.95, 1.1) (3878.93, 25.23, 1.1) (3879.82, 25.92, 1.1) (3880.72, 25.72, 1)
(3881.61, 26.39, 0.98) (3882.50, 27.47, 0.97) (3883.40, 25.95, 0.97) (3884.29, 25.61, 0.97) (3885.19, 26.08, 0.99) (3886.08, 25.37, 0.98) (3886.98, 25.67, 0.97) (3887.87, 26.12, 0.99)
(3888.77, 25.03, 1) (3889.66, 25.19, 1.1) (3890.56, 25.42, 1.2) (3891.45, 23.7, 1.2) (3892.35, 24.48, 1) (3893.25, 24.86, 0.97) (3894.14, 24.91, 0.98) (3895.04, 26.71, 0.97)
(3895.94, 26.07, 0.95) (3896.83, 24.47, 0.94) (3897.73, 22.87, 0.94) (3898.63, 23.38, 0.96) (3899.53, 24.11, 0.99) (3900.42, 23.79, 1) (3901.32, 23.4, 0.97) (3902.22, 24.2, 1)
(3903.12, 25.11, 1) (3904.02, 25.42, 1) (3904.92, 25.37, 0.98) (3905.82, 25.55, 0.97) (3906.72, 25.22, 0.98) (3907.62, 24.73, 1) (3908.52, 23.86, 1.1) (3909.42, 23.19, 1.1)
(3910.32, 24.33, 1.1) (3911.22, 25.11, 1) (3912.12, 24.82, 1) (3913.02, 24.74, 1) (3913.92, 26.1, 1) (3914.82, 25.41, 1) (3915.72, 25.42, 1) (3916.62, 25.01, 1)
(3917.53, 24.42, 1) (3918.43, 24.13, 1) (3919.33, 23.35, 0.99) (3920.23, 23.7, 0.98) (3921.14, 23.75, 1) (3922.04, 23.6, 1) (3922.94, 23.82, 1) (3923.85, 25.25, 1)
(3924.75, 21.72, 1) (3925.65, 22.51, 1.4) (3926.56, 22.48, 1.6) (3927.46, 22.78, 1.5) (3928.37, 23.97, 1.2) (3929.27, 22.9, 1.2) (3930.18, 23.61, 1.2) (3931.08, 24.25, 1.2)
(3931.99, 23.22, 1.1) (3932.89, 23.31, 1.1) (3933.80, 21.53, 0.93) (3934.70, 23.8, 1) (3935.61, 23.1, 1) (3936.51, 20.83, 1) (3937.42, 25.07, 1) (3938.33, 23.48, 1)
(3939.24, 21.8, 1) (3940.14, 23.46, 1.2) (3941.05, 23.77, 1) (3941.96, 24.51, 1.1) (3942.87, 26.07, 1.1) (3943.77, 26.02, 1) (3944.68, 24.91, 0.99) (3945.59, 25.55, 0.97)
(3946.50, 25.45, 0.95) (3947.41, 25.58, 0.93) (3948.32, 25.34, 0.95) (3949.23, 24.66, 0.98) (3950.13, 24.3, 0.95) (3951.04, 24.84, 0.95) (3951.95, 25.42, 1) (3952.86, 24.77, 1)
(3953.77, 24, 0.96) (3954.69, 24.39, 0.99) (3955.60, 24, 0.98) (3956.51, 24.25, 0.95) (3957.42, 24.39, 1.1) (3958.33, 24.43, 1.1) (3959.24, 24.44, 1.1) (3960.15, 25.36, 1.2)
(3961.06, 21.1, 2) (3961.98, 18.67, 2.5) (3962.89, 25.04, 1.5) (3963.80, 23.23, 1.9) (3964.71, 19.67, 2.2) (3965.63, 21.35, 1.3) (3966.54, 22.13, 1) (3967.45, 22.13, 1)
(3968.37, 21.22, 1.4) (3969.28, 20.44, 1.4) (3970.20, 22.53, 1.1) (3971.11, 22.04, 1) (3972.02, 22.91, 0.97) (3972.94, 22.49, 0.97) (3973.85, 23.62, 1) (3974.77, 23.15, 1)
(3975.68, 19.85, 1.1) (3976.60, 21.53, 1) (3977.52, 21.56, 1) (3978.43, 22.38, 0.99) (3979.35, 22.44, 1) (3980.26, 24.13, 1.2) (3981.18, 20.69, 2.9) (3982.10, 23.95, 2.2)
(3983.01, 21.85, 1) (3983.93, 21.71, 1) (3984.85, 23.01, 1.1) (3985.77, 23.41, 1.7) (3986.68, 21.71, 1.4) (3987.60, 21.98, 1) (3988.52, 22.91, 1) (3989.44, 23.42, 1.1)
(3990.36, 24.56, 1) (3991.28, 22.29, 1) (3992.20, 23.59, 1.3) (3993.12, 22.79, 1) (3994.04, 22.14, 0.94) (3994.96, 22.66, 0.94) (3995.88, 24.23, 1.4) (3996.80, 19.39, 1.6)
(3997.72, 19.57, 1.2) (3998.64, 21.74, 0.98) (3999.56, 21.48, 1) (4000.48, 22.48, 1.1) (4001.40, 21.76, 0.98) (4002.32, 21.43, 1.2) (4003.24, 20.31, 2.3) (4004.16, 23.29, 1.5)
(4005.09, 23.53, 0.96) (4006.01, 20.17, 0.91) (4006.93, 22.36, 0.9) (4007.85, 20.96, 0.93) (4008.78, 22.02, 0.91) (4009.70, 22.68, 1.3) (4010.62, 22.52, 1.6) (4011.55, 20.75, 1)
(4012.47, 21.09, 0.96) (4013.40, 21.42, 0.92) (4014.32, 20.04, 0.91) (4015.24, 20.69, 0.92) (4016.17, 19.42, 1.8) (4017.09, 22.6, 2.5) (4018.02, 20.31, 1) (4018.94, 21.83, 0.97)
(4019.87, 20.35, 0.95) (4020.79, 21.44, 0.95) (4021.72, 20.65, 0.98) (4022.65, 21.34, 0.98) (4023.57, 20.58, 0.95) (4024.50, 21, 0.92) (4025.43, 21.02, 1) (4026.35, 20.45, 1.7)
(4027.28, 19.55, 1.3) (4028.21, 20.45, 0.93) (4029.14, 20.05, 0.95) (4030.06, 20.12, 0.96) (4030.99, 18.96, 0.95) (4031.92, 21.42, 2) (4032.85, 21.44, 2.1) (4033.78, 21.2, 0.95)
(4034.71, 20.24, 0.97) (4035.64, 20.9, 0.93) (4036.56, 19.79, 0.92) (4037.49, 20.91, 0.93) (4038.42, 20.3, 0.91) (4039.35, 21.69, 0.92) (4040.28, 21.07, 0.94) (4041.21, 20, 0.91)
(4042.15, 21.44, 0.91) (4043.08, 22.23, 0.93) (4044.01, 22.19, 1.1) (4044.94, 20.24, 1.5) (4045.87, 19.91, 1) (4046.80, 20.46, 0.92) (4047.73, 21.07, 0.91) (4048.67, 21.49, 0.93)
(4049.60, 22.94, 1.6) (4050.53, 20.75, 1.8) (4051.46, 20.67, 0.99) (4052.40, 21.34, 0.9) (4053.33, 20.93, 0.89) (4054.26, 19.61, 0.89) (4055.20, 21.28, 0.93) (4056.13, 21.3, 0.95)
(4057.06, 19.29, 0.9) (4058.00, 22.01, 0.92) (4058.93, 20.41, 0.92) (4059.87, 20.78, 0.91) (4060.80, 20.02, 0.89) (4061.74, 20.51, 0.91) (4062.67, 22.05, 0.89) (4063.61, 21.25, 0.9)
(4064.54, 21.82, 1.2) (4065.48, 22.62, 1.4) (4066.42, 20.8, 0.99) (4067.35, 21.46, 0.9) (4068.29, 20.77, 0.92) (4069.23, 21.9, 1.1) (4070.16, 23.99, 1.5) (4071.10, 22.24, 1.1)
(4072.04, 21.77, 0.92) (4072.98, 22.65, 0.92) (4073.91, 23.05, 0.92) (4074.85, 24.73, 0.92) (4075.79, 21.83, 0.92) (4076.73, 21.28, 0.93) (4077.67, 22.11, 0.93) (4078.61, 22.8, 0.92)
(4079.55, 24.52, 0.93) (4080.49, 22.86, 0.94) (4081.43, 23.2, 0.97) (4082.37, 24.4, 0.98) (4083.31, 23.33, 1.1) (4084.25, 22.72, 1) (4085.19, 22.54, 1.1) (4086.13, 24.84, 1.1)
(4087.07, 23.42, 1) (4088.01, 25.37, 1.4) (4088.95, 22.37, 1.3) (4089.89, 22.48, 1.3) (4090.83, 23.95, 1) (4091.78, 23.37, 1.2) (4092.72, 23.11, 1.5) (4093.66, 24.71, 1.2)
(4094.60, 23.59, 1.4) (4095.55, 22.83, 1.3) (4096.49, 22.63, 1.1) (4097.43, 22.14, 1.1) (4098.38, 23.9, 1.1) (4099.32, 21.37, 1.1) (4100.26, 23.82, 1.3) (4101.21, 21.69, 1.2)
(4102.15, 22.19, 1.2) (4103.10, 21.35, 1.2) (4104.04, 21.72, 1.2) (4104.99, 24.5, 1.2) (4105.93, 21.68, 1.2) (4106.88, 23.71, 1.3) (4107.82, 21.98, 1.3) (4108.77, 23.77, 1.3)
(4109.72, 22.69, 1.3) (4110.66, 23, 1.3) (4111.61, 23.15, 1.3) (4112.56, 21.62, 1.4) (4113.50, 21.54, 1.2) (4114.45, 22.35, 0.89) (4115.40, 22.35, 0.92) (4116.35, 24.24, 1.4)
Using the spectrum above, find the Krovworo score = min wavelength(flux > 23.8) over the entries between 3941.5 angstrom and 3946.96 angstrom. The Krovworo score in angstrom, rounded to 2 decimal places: 3941.96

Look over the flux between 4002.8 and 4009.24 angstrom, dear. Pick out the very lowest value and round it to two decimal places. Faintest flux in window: 20.17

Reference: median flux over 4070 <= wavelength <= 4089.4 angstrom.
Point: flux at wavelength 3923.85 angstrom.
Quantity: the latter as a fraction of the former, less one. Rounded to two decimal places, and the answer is 0.10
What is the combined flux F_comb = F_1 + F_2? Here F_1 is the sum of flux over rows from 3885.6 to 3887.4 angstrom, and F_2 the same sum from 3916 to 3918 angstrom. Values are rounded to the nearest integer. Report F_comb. 100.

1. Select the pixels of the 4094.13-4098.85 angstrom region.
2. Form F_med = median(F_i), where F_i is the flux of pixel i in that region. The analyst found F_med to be 22.8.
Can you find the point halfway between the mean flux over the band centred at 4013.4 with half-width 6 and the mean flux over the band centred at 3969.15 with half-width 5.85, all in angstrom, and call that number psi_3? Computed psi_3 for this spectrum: 21.7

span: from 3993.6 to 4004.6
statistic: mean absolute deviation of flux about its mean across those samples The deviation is 1.06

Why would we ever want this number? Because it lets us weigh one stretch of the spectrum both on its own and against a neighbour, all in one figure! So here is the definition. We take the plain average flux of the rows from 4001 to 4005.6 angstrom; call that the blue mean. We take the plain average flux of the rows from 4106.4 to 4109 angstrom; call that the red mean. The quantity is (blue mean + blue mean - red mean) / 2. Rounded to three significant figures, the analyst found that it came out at 10.5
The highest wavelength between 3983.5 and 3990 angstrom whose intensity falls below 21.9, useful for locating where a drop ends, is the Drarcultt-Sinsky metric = 3986.68 angstrom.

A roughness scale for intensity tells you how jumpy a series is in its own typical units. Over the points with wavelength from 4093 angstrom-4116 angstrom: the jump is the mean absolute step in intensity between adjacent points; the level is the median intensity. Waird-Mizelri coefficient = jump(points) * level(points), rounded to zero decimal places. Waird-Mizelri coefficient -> 28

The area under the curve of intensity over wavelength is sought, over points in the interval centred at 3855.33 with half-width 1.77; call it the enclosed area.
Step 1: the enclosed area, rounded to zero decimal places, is 93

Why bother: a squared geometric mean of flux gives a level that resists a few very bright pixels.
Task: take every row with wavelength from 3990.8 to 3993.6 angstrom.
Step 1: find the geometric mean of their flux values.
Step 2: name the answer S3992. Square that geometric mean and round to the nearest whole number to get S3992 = 524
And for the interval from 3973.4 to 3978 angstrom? 480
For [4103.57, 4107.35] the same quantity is 523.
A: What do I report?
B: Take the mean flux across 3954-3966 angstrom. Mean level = 23.1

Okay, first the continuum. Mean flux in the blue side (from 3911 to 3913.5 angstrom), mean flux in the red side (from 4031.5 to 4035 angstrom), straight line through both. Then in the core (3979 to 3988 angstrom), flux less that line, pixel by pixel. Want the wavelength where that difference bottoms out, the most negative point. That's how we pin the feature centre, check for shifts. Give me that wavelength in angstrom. 3981.18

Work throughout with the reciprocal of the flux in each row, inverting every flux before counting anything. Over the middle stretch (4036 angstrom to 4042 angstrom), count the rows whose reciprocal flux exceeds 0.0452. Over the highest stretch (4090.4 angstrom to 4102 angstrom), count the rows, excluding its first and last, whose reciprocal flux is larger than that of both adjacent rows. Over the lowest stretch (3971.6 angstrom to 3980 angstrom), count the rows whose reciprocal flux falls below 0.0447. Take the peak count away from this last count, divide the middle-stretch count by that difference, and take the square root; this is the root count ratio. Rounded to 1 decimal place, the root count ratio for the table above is 1.4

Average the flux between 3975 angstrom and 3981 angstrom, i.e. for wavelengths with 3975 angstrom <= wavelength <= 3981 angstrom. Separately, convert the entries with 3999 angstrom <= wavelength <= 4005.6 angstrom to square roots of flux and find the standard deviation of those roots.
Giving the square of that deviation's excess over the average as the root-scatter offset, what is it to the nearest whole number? 478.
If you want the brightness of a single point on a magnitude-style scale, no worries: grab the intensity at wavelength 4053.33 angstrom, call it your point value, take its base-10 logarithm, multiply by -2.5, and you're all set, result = -3.30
